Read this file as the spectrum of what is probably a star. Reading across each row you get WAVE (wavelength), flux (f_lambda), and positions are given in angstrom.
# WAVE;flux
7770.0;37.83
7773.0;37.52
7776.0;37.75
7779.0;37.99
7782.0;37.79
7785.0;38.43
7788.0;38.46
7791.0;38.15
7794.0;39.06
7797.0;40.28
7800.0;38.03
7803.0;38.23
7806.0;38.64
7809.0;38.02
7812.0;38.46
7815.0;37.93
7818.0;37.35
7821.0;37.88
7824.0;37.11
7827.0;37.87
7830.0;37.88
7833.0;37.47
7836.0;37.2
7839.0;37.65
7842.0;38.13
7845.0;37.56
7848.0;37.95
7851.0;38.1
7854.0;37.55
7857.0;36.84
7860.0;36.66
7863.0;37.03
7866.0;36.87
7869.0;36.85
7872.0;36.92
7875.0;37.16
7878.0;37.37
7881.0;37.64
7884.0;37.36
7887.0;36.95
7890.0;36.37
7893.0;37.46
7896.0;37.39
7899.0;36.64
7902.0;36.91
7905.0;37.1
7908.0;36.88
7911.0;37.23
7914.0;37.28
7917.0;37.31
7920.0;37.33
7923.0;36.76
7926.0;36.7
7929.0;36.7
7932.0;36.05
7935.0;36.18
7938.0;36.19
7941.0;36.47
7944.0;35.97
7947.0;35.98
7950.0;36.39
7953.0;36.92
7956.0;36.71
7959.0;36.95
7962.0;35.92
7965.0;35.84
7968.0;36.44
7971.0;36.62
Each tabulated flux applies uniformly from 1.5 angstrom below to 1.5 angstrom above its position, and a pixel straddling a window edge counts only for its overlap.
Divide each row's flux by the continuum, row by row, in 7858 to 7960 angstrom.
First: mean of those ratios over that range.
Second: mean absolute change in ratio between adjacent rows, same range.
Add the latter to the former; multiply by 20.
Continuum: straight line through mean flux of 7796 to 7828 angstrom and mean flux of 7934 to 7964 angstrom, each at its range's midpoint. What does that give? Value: 20.1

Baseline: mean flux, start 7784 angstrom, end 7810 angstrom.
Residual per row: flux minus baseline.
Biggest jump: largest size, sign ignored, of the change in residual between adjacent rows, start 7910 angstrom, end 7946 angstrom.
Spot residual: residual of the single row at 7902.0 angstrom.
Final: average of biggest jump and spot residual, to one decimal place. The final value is -0.5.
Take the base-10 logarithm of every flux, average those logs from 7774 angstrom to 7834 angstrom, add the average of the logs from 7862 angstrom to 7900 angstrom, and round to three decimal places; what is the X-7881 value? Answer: 3.150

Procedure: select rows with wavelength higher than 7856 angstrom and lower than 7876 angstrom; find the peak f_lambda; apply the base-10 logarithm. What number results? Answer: 1.57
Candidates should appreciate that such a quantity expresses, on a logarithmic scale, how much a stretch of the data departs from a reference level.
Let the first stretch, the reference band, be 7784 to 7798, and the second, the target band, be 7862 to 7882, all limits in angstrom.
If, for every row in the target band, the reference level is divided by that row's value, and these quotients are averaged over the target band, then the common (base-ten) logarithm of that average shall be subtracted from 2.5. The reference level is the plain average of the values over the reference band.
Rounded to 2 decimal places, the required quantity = 2.48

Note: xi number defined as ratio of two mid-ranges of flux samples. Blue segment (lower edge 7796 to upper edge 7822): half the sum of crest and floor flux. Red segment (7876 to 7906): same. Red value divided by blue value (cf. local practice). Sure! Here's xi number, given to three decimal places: 0.953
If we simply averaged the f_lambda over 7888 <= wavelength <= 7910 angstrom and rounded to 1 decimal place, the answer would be 37.0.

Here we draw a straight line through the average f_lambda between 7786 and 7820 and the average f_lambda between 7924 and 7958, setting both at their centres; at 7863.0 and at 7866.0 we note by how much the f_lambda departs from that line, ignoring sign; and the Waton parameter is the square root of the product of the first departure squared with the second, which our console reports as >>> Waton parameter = 0.40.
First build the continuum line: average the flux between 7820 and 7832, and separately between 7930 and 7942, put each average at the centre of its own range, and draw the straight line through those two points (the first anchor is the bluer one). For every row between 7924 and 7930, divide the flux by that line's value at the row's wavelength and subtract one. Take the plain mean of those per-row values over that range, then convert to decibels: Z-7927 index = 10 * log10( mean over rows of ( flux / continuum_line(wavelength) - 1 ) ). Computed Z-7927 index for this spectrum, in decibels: -20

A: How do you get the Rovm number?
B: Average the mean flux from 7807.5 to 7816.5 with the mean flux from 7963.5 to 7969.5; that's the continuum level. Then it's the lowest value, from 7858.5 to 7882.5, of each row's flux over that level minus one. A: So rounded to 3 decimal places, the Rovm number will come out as -0.013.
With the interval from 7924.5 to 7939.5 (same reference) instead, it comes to -0.029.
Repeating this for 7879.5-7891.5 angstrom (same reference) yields -0.021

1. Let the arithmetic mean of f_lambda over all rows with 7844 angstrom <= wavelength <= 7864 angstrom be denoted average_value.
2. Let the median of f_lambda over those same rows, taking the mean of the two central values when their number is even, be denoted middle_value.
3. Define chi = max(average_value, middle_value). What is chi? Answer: 37.55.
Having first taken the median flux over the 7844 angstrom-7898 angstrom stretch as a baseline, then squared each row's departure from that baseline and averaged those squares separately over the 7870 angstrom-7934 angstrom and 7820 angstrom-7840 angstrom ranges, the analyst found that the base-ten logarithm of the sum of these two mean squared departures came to -0.40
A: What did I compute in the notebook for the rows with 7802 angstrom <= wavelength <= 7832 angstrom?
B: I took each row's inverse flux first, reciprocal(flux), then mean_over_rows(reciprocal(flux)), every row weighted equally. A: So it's 0.0264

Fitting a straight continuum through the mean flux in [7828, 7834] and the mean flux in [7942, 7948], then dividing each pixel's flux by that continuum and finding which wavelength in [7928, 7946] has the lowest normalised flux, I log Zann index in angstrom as 7932.0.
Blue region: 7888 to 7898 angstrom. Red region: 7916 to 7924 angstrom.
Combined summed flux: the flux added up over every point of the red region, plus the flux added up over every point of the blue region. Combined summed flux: 223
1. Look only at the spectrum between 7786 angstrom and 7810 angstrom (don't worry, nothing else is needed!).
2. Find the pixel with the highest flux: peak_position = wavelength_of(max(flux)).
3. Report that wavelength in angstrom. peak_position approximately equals 7797.0 angstrom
